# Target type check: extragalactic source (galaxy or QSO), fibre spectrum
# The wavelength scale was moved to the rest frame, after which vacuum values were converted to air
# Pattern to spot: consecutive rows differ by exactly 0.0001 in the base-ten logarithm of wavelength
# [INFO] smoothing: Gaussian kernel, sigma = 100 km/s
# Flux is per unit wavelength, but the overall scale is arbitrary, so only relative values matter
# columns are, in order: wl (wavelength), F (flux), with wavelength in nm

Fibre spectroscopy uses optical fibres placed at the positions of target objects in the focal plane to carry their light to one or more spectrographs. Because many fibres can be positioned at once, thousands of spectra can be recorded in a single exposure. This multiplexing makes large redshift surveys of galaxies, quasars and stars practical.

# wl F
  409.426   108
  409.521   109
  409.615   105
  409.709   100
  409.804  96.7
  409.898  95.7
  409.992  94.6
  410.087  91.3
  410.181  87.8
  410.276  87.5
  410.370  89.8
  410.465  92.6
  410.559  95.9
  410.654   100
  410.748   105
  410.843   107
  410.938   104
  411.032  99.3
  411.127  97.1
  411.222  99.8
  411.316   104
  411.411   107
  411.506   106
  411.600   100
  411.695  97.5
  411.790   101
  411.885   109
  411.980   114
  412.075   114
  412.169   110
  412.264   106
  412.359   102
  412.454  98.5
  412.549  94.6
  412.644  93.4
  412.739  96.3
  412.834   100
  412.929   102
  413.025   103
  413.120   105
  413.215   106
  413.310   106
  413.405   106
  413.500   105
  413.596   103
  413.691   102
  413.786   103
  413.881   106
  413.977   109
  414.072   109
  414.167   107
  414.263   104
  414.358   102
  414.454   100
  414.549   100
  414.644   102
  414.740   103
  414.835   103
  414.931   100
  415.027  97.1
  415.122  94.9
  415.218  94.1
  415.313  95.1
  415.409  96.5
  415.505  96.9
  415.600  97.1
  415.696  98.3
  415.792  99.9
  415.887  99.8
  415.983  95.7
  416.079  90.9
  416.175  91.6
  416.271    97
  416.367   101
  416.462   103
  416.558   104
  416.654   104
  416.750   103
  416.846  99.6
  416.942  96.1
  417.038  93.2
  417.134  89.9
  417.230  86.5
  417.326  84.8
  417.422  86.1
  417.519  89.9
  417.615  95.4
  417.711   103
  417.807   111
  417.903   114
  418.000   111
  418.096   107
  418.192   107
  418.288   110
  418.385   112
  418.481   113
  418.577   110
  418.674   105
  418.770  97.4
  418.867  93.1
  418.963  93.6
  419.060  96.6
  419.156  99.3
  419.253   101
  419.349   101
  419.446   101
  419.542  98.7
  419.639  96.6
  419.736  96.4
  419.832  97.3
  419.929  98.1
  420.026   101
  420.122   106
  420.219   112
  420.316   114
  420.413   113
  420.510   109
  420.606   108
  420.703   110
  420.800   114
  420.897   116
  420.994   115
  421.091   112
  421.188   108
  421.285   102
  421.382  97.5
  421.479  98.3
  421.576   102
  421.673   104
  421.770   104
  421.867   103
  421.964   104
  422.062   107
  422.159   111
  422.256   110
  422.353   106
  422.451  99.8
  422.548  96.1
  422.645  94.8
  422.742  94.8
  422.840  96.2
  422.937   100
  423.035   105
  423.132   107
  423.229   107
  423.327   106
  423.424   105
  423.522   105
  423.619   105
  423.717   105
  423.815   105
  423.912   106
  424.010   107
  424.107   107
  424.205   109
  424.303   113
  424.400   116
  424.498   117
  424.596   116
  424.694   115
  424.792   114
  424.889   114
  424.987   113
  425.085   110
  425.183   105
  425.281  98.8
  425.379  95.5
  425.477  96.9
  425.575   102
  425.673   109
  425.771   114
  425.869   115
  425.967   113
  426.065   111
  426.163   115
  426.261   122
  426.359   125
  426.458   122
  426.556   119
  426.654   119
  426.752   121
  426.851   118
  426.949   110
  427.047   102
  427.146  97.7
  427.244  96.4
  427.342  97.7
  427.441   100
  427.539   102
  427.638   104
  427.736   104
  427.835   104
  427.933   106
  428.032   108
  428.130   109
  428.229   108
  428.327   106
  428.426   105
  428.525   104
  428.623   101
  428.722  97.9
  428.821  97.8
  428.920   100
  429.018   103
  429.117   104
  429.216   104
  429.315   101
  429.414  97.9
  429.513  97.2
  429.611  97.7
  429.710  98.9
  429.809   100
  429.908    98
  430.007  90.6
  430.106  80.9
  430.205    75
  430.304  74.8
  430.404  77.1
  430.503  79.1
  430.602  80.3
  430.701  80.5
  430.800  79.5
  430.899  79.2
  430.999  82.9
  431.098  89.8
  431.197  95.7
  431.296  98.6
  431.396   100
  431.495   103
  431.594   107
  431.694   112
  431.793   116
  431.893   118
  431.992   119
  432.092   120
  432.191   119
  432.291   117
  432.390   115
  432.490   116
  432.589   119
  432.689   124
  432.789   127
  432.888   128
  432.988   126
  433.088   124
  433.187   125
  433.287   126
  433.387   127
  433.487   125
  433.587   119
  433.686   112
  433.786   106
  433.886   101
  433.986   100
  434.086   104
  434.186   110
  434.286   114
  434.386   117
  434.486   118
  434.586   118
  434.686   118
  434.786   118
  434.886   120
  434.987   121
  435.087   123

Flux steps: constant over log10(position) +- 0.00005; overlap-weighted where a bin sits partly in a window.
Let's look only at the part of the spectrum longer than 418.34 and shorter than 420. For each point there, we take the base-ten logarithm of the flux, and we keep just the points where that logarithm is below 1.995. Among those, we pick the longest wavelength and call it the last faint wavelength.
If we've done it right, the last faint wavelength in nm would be 419.929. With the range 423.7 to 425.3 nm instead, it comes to 425.281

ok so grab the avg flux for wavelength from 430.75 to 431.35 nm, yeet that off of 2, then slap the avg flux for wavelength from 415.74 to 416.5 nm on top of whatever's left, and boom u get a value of 12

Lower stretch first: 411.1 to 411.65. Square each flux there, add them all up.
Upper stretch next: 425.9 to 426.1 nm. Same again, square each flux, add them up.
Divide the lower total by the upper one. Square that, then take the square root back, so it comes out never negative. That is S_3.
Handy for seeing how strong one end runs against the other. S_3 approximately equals 2.51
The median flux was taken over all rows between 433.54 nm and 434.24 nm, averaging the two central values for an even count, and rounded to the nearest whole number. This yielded 106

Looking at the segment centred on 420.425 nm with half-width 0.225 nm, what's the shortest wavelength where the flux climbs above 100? 420.219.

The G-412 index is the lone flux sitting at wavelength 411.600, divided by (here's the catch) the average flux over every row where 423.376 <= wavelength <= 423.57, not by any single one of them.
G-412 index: 0.95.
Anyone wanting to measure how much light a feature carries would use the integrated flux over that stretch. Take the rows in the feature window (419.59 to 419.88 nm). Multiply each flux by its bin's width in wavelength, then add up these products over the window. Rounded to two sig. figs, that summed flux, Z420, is 28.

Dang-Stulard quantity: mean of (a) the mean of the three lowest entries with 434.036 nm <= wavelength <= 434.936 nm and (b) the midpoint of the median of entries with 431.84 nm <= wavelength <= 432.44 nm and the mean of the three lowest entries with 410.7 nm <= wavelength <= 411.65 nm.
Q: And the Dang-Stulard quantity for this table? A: 109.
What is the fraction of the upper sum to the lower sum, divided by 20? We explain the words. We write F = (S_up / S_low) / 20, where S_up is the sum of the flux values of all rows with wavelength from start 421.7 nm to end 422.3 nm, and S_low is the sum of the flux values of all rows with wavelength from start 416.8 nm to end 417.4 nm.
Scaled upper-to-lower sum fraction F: 0.0581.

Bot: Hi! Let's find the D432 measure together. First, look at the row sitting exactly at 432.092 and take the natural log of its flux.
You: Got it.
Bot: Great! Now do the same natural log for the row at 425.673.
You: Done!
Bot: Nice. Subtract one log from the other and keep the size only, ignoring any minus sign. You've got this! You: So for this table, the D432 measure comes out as 0.10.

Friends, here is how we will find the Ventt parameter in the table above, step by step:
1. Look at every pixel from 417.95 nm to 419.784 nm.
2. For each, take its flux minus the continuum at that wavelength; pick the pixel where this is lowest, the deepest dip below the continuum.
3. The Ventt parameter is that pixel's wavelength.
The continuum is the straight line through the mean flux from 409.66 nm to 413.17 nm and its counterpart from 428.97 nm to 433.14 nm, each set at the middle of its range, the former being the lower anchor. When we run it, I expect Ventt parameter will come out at 418.867 nm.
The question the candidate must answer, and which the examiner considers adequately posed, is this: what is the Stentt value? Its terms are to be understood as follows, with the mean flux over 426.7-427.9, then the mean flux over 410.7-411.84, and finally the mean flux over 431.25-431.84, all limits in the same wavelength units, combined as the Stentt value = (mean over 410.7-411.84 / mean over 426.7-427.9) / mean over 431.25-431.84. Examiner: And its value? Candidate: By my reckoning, 0.0092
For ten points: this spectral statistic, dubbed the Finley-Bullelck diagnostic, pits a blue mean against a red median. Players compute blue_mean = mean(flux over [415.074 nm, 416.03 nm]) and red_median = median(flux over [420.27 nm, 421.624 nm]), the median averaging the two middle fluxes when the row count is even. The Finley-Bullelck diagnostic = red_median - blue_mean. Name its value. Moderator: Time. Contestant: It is 13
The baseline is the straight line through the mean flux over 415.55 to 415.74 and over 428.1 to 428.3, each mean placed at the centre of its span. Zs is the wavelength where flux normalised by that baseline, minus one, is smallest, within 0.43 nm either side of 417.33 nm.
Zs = 417.326 nm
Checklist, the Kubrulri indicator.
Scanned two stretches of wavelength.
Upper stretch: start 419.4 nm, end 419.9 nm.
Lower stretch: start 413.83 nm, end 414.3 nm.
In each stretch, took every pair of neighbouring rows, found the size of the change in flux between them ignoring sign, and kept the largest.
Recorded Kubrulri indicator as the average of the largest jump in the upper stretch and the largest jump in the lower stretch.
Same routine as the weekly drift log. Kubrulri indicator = 2.65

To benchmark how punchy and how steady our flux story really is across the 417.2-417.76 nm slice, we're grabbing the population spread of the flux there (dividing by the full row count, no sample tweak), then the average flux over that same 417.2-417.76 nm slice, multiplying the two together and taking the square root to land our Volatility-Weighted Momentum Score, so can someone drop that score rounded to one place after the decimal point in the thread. 24.2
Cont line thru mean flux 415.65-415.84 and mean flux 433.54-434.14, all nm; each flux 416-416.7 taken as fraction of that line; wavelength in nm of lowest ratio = 416.079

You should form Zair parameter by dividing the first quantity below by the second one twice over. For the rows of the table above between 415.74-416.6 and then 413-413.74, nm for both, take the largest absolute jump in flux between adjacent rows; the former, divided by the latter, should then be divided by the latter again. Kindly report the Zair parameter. 1.35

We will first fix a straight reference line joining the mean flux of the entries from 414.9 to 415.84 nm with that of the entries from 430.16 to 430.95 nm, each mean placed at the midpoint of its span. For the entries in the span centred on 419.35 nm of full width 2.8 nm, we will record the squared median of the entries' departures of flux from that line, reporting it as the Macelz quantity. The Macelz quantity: 147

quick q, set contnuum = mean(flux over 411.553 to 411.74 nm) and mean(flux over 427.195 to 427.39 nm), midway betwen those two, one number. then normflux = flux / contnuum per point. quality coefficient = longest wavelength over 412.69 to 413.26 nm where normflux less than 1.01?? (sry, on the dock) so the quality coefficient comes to 412.739 nm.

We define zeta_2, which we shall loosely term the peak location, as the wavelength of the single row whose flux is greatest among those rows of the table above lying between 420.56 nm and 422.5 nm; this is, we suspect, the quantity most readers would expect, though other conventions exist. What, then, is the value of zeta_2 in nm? 420.897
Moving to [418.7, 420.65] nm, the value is 420.316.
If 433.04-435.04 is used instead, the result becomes 433.387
